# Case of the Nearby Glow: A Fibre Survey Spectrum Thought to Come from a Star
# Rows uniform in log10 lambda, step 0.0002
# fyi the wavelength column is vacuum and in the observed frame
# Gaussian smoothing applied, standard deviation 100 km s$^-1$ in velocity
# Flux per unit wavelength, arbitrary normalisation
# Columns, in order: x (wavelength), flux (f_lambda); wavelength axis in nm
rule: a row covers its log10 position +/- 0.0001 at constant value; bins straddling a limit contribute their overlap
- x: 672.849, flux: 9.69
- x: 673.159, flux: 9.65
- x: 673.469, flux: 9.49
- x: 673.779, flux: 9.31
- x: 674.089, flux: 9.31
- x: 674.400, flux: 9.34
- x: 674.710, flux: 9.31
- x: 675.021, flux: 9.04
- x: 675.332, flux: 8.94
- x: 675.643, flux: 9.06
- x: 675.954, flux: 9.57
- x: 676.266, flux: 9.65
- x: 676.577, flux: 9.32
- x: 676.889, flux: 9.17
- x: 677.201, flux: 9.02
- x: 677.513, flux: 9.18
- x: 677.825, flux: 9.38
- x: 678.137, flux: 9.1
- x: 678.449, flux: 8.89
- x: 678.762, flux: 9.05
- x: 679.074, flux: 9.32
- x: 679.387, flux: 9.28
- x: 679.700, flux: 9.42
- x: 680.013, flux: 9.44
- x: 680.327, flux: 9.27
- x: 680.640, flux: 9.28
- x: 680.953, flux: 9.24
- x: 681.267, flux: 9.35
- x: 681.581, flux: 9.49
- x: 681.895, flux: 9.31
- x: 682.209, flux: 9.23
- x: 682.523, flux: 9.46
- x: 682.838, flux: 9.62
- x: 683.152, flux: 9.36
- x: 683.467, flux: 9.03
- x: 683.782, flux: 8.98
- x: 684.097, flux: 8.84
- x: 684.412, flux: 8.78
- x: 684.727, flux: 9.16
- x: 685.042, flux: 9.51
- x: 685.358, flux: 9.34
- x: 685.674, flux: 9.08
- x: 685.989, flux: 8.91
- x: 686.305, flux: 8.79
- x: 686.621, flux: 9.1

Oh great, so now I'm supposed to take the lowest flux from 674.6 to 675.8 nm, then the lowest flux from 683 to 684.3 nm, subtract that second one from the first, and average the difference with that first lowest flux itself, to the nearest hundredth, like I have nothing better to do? 4.52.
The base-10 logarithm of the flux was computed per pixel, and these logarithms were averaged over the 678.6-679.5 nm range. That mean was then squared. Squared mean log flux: 0.930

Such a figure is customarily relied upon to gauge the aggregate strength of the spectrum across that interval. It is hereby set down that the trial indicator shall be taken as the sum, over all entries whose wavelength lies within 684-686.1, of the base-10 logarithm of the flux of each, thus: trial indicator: 6.7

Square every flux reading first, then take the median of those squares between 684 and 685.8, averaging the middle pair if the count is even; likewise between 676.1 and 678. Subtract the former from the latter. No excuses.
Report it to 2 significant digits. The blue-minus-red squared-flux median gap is 2.4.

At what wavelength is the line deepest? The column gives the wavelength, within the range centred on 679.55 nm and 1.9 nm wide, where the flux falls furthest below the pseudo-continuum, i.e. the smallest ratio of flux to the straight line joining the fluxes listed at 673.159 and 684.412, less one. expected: 678.762 nm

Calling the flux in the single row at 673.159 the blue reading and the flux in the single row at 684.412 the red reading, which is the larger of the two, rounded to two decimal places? 9.65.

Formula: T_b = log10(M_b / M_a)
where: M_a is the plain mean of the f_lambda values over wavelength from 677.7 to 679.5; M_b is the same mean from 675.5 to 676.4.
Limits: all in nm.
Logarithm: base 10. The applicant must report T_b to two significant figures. 0.012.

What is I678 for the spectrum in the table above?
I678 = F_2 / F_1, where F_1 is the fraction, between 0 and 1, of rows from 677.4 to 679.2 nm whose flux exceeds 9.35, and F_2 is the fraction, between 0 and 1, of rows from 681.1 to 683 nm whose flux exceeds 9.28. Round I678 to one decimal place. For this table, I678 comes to 5.0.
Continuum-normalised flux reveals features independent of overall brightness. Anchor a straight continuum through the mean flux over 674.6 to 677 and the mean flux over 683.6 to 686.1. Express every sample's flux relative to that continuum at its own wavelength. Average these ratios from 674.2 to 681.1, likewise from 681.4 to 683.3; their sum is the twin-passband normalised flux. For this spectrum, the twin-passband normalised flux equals 2.03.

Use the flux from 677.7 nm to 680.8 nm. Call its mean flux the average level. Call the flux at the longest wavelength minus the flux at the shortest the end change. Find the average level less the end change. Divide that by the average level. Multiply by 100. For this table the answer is 101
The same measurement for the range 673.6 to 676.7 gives 100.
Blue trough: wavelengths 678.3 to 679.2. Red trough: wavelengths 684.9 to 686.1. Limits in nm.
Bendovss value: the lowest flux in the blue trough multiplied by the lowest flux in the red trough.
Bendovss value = 79.2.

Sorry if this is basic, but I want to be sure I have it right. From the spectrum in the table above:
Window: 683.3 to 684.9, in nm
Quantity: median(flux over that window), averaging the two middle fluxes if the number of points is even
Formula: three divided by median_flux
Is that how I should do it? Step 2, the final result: 0.334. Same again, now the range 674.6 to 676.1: 0.331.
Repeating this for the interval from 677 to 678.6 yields 0.330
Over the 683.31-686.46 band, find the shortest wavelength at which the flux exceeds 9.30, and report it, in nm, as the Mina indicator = 685.042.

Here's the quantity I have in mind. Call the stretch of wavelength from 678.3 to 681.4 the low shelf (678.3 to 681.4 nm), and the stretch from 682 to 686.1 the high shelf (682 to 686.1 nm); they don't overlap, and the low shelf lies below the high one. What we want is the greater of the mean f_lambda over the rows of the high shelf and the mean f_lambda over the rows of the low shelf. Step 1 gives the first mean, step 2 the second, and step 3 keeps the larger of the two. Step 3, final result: 9.254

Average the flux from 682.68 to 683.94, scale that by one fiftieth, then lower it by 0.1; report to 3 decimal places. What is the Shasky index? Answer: 0.085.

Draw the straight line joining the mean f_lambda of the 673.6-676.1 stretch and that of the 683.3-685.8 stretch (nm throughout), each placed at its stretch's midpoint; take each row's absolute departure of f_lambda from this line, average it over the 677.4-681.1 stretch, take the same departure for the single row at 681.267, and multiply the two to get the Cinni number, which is 0.033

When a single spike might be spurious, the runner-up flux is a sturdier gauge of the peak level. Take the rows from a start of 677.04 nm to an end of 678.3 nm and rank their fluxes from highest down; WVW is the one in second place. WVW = 9.18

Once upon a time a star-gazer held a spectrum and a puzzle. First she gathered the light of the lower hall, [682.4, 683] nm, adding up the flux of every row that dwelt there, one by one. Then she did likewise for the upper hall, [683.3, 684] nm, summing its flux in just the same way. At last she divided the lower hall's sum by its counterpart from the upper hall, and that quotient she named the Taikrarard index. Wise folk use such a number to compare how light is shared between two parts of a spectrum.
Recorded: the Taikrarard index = 1.06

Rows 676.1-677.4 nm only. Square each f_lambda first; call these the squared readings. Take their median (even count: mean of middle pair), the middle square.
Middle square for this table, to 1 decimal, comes 85.5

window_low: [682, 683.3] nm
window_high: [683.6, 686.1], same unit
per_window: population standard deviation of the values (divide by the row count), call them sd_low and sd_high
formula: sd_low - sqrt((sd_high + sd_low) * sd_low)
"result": -0.09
